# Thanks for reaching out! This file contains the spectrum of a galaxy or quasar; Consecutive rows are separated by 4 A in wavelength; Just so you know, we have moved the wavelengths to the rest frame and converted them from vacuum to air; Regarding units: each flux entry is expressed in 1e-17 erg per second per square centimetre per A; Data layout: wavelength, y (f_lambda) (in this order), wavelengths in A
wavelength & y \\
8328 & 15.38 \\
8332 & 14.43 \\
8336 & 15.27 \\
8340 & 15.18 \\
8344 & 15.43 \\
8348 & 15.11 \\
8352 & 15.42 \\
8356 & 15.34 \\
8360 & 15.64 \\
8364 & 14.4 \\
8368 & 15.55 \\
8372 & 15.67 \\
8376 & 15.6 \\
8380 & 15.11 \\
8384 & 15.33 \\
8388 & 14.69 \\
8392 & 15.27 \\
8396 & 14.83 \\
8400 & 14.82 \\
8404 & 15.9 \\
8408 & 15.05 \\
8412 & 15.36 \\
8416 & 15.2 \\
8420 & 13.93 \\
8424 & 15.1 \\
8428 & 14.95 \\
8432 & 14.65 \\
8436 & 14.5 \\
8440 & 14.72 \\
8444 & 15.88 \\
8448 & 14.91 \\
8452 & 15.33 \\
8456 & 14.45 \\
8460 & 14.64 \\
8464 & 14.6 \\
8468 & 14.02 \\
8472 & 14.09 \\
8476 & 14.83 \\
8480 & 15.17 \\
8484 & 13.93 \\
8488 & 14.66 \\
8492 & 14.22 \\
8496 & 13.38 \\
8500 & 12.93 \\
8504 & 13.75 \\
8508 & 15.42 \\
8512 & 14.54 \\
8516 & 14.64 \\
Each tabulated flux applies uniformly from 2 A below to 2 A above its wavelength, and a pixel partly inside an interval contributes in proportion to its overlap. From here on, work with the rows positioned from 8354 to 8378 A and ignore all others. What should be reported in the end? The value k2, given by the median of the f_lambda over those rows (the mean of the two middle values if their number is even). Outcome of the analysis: 15.6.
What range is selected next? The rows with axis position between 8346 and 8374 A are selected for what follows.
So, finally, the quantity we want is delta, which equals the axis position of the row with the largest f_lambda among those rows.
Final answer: 8372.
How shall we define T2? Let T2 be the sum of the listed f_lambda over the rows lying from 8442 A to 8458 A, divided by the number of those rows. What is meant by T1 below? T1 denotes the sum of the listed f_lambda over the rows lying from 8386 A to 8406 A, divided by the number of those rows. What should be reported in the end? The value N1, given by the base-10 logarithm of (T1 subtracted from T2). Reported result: -1.4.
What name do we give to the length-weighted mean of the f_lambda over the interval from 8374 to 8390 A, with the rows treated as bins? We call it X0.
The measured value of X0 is 15.2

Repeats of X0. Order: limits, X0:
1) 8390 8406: 15.2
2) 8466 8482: 14.5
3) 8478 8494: 14.5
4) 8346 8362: 15.4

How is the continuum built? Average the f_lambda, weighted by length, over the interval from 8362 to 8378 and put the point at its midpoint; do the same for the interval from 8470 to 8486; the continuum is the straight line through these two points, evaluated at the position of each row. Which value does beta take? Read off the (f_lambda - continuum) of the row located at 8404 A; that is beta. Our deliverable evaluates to 0.8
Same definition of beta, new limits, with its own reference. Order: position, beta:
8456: -0.2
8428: 0.1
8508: 1.1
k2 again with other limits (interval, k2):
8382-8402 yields 14.8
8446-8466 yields 14.6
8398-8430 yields 15.1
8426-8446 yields 14.7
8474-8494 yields 14.7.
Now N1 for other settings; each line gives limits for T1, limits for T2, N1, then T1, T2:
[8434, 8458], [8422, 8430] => -1.2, 15.0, 15.0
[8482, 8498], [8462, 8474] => -0.7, 14.0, 14.2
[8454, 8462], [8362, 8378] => -0.1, 14.5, 15.3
